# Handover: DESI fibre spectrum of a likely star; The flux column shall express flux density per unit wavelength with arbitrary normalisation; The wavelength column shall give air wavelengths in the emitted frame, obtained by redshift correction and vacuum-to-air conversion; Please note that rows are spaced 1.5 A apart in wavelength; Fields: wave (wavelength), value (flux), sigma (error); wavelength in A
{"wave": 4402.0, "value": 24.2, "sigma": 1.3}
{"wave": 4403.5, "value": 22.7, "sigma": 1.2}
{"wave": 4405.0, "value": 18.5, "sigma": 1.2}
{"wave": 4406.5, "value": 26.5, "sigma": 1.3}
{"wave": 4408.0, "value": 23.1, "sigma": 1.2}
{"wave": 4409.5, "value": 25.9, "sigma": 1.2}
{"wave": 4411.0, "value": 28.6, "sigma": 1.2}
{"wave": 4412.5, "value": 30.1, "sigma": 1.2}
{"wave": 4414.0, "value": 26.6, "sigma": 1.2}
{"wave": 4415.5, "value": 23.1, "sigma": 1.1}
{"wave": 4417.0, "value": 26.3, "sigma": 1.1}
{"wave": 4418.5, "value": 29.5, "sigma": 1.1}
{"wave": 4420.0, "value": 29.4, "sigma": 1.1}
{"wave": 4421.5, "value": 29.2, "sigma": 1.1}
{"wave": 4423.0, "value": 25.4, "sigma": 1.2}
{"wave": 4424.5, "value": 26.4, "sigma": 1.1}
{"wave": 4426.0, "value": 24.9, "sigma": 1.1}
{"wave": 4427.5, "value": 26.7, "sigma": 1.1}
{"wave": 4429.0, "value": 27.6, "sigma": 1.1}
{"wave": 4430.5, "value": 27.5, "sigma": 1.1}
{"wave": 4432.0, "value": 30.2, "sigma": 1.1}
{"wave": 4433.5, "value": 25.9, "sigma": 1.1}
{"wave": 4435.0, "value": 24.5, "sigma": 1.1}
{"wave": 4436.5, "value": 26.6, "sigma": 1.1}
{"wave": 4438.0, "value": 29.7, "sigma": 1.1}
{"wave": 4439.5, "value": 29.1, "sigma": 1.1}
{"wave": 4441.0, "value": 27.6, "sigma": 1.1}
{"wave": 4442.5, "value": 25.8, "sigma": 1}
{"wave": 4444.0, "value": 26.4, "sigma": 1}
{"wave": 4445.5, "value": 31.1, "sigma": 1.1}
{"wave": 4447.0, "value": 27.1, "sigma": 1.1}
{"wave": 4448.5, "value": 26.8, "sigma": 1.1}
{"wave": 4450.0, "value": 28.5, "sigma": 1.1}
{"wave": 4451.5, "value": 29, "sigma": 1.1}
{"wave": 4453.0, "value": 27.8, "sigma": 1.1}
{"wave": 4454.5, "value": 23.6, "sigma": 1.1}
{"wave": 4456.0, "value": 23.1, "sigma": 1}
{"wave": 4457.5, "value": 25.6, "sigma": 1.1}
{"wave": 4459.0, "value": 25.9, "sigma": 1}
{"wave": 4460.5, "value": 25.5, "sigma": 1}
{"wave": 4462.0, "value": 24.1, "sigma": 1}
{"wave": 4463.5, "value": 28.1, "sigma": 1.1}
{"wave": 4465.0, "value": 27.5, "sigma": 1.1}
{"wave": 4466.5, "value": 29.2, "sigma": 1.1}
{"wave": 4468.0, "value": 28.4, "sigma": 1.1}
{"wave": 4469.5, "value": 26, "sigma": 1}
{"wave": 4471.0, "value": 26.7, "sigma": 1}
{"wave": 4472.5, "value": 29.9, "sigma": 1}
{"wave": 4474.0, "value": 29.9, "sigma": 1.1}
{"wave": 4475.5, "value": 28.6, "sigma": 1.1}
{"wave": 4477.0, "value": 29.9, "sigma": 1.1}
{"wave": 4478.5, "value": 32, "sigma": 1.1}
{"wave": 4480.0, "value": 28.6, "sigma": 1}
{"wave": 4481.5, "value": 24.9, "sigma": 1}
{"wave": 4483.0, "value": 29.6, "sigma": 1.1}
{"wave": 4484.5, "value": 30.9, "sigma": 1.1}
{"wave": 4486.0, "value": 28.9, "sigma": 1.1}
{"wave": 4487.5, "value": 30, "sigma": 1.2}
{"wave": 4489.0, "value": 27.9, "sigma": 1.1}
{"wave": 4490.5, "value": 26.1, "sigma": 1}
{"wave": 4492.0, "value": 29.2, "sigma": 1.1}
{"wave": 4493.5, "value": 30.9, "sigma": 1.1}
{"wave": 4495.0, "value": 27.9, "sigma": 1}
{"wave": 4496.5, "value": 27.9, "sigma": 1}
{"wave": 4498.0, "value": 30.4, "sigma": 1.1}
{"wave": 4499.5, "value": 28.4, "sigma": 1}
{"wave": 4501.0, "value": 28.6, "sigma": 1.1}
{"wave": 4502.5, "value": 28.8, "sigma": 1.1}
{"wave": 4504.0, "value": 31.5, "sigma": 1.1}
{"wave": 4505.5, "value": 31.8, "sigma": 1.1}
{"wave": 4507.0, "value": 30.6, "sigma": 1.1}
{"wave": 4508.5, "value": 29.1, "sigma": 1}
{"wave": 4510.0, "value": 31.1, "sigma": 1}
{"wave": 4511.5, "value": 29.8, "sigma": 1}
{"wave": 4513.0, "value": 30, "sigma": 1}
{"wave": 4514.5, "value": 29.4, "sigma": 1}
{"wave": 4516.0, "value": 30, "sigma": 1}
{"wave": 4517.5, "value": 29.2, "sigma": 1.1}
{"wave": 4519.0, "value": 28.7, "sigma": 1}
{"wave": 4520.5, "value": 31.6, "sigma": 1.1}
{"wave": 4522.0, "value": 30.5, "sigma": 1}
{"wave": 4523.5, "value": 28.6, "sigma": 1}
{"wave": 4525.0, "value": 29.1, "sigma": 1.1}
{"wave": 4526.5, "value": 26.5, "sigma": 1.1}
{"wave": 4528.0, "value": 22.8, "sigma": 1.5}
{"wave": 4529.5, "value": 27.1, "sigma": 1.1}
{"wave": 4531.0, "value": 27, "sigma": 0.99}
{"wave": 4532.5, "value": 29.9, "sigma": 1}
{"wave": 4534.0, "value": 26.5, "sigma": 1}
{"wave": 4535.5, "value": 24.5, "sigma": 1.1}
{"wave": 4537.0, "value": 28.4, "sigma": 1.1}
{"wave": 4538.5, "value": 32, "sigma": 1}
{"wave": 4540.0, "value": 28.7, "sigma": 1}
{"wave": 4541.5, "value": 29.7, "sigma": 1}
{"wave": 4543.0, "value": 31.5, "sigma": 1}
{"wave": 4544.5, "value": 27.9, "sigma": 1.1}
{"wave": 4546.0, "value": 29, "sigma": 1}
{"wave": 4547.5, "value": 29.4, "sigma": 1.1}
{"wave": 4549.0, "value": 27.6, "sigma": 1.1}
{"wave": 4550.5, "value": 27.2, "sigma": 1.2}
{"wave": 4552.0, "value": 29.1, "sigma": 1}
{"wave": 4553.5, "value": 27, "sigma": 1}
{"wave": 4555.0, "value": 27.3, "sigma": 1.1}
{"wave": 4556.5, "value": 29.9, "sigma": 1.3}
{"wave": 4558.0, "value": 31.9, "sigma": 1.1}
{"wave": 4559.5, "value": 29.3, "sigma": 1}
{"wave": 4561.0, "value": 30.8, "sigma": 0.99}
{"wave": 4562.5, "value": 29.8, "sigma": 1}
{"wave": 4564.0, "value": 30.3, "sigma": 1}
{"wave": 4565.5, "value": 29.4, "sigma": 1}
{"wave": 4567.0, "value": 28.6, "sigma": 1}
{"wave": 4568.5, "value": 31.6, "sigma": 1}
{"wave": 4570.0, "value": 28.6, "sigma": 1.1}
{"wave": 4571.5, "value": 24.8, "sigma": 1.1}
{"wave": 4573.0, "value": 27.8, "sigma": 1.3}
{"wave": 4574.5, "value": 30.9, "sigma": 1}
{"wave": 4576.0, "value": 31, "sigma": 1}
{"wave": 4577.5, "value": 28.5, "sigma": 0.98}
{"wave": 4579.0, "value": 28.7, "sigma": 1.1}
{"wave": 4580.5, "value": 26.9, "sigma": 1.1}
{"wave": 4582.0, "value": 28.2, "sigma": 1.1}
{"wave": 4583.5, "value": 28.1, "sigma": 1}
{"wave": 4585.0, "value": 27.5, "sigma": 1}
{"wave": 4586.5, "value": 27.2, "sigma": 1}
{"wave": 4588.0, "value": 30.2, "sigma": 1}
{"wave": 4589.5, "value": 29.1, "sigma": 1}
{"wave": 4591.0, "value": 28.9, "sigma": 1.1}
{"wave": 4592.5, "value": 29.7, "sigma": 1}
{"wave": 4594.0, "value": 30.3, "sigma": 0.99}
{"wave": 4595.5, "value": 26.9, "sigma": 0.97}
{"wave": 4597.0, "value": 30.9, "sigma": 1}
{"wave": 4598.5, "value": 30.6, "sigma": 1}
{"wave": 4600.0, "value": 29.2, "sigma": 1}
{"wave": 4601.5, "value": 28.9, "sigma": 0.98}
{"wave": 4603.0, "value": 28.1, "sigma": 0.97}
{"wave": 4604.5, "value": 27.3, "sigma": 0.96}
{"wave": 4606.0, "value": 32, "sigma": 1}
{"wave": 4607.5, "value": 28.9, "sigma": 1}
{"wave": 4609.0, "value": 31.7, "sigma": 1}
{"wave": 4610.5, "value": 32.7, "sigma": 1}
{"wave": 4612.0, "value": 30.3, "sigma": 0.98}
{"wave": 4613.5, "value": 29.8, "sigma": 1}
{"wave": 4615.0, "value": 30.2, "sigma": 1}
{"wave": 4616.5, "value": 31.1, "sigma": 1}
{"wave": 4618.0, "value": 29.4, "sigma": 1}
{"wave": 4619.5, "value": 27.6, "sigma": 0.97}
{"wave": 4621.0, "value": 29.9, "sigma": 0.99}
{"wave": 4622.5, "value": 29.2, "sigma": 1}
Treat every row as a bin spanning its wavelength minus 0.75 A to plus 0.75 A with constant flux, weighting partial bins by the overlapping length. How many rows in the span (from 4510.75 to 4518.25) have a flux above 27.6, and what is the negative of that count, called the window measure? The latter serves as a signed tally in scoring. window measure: -5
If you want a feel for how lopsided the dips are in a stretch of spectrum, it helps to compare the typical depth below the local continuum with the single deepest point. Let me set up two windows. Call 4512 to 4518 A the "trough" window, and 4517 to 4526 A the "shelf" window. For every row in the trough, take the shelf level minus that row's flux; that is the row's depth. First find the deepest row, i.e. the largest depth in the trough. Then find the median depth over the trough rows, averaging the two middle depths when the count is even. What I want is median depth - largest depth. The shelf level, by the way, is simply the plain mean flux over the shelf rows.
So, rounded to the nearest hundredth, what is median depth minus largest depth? -0.50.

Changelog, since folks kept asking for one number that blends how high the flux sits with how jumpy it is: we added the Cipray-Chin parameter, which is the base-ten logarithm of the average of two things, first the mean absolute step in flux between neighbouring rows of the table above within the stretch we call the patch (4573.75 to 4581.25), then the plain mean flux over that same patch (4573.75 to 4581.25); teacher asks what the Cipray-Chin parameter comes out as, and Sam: 1.18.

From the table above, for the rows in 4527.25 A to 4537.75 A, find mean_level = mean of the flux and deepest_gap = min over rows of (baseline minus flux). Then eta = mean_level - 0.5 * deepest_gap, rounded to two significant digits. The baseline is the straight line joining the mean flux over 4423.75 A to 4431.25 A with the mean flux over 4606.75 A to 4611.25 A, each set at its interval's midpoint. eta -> 27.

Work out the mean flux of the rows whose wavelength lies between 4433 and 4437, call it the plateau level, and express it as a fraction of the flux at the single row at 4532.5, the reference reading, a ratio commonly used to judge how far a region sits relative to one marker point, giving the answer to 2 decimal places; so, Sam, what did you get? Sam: 0.86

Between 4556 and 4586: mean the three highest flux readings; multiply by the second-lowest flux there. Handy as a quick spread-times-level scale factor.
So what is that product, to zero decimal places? 847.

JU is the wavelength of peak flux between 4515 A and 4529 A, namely 4520.5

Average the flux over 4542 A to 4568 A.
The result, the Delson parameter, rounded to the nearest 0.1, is 29.2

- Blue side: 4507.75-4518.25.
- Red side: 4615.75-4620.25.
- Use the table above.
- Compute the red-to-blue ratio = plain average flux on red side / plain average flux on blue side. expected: 0.99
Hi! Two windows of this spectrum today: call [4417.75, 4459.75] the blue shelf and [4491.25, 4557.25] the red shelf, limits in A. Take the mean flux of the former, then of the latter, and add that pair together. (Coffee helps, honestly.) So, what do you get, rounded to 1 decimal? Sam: 56.1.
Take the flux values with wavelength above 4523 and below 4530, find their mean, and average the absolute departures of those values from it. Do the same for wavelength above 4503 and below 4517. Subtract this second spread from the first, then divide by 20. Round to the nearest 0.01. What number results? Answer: 0.05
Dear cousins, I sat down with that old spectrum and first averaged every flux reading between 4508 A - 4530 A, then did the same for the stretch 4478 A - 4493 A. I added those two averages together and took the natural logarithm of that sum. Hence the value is 4.055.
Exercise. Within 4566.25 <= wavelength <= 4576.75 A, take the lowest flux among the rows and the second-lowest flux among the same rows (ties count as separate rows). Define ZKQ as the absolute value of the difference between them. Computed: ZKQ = 3.0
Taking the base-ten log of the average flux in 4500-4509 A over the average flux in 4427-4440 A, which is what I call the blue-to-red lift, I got 0.038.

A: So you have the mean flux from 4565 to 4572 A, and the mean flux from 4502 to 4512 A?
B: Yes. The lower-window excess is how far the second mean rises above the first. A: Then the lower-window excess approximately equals 2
